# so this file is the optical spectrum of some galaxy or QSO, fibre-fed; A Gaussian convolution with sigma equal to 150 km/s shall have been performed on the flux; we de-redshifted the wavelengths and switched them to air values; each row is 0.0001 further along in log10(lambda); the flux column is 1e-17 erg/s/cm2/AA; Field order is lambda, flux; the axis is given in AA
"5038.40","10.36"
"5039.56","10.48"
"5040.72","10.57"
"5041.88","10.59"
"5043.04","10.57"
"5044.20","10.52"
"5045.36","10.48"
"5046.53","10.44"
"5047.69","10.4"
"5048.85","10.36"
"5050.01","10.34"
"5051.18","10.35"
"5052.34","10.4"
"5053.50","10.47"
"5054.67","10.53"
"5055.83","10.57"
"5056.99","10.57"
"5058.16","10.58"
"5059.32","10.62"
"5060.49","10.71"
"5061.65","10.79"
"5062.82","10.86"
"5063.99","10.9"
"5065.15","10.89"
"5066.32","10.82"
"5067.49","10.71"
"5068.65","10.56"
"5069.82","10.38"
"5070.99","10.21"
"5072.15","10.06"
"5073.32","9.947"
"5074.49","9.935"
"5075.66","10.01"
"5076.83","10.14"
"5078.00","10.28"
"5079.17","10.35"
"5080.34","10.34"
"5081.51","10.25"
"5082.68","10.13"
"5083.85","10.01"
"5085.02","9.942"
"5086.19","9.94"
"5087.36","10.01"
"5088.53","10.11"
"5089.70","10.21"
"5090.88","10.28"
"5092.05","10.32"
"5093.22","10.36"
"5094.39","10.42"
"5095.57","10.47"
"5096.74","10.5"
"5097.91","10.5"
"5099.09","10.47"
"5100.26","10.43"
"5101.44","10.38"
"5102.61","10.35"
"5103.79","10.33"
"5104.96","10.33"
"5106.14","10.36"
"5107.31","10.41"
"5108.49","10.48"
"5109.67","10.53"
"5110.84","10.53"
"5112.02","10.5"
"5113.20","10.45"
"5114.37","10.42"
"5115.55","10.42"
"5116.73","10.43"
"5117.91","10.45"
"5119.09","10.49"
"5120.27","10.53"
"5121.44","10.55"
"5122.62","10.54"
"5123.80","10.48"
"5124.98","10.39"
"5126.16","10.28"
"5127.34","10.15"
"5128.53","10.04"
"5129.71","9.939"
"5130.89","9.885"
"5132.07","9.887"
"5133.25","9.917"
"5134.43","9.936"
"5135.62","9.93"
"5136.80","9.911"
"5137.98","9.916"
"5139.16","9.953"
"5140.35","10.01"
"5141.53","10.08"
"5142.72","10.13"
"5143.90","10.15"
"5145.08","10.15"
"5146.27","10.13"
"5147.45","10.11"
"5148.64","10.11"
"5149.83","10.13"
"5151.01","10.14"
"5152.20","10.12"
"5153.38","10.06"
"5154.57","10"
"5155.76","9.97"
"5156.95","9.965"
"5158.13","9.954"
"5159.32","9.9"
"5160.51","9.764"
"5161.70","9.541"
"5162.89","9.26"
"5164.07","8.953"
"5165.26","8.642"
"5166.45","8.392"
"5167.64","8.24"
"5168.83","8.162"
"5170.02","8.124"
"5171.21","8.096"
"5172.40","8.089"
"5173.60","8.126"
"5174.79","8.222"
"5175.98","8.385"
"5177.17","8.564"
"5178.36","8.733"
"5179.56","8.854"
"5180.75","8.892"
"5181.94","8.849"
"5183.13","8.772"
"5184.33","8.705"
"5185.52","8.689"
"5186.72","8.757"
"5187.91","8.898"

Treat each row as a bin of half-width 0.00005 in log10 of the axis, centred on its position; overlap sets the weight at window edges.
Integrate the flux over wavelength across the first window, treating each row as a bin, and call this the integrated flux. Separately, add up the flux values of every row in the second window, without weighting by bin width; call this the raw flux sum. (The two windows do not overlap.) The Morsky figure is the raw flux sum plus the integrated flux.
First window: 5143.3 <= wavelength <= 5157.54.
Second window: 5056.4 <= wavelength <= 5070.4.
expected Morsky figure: 272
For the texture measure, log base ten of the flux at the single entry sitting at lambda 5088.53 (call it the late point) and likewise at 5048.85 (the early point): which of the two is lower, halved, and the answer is 0.502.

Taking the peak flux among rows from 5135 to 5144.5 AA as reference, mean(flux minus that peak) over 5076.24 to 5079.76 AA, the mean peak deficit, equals 0.11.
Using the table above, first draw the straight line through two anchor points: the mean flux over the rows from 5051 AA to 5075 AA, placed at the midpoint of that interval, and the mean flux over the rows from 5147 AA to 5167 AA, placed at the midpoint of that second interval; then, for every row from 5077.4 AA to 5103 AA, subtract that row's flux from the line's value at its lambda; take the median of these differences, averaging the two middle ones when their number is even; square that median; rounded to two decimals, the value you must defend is 0.00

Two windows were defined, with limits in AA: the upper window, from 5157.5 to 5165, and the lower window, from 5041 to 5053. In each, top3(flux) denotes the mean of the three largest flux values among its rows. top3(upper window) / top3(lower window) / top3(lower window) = 0.0885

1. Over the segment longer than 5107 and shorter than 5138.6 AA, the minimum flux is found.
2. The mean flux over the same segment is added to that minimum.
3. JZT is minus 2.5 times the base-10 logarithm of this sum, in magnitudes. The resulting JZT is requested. -3.26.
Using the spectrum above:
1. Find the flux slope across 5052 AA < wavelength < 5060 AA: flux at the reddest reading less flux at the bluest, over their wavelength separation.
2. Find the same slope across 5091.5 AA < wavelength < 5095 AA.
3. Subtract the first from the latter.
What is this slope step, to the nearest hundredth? 0.01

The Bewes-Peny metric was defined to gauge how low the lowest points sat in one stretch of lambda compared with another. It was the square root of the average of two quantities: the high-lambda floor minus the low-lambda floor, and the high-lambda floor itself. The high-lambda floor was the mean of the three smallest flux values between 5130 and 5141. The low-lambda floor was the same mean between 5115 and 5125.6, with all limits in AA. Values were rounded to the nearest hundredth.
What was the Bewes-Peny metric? 2.17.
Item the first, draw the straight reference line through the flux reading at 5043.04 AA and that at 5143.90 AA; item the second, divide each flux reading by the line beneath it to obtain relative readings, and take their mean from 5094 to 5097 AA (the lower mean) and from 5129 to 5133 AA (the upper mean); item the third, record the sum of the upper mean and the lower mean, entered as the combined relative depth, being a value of 1.98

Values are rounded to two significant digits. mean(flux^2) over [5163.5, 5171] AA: 71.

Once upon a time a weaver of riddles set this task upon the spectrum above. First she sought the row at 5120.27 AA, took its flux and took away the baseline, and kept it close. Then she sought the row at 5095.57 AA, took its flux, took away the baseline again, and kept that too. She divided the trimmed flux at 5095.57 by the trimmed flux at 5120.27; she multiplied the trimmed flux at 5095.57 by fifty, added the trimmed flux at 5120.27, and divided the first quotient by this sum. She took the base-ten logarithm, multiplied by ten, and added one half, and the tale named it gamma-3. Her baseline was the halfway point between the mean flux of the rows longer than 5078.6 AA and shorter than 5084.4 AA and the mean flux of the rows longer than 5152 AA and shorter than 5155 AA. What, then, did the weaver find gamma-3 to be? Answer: -12.5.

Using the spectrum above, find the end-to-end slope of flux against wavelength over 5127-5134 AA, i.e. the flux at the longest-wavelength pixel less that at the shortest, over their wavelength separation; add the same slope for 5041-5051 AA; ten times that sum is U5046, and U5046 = -0.7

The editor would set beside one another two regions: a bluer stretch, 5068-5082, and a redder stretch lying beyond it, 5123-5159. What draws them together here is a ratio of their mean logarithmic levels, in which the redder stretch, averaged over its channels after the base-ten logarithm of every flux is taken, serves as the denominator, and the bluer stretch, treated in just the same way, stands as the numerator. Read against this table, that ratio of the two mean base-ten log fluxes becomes 1.01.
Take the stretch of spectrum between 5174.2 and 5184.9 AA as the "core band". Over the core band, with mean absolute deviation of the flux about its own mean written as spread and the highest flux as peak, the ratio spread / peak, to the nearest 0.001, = 0.021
